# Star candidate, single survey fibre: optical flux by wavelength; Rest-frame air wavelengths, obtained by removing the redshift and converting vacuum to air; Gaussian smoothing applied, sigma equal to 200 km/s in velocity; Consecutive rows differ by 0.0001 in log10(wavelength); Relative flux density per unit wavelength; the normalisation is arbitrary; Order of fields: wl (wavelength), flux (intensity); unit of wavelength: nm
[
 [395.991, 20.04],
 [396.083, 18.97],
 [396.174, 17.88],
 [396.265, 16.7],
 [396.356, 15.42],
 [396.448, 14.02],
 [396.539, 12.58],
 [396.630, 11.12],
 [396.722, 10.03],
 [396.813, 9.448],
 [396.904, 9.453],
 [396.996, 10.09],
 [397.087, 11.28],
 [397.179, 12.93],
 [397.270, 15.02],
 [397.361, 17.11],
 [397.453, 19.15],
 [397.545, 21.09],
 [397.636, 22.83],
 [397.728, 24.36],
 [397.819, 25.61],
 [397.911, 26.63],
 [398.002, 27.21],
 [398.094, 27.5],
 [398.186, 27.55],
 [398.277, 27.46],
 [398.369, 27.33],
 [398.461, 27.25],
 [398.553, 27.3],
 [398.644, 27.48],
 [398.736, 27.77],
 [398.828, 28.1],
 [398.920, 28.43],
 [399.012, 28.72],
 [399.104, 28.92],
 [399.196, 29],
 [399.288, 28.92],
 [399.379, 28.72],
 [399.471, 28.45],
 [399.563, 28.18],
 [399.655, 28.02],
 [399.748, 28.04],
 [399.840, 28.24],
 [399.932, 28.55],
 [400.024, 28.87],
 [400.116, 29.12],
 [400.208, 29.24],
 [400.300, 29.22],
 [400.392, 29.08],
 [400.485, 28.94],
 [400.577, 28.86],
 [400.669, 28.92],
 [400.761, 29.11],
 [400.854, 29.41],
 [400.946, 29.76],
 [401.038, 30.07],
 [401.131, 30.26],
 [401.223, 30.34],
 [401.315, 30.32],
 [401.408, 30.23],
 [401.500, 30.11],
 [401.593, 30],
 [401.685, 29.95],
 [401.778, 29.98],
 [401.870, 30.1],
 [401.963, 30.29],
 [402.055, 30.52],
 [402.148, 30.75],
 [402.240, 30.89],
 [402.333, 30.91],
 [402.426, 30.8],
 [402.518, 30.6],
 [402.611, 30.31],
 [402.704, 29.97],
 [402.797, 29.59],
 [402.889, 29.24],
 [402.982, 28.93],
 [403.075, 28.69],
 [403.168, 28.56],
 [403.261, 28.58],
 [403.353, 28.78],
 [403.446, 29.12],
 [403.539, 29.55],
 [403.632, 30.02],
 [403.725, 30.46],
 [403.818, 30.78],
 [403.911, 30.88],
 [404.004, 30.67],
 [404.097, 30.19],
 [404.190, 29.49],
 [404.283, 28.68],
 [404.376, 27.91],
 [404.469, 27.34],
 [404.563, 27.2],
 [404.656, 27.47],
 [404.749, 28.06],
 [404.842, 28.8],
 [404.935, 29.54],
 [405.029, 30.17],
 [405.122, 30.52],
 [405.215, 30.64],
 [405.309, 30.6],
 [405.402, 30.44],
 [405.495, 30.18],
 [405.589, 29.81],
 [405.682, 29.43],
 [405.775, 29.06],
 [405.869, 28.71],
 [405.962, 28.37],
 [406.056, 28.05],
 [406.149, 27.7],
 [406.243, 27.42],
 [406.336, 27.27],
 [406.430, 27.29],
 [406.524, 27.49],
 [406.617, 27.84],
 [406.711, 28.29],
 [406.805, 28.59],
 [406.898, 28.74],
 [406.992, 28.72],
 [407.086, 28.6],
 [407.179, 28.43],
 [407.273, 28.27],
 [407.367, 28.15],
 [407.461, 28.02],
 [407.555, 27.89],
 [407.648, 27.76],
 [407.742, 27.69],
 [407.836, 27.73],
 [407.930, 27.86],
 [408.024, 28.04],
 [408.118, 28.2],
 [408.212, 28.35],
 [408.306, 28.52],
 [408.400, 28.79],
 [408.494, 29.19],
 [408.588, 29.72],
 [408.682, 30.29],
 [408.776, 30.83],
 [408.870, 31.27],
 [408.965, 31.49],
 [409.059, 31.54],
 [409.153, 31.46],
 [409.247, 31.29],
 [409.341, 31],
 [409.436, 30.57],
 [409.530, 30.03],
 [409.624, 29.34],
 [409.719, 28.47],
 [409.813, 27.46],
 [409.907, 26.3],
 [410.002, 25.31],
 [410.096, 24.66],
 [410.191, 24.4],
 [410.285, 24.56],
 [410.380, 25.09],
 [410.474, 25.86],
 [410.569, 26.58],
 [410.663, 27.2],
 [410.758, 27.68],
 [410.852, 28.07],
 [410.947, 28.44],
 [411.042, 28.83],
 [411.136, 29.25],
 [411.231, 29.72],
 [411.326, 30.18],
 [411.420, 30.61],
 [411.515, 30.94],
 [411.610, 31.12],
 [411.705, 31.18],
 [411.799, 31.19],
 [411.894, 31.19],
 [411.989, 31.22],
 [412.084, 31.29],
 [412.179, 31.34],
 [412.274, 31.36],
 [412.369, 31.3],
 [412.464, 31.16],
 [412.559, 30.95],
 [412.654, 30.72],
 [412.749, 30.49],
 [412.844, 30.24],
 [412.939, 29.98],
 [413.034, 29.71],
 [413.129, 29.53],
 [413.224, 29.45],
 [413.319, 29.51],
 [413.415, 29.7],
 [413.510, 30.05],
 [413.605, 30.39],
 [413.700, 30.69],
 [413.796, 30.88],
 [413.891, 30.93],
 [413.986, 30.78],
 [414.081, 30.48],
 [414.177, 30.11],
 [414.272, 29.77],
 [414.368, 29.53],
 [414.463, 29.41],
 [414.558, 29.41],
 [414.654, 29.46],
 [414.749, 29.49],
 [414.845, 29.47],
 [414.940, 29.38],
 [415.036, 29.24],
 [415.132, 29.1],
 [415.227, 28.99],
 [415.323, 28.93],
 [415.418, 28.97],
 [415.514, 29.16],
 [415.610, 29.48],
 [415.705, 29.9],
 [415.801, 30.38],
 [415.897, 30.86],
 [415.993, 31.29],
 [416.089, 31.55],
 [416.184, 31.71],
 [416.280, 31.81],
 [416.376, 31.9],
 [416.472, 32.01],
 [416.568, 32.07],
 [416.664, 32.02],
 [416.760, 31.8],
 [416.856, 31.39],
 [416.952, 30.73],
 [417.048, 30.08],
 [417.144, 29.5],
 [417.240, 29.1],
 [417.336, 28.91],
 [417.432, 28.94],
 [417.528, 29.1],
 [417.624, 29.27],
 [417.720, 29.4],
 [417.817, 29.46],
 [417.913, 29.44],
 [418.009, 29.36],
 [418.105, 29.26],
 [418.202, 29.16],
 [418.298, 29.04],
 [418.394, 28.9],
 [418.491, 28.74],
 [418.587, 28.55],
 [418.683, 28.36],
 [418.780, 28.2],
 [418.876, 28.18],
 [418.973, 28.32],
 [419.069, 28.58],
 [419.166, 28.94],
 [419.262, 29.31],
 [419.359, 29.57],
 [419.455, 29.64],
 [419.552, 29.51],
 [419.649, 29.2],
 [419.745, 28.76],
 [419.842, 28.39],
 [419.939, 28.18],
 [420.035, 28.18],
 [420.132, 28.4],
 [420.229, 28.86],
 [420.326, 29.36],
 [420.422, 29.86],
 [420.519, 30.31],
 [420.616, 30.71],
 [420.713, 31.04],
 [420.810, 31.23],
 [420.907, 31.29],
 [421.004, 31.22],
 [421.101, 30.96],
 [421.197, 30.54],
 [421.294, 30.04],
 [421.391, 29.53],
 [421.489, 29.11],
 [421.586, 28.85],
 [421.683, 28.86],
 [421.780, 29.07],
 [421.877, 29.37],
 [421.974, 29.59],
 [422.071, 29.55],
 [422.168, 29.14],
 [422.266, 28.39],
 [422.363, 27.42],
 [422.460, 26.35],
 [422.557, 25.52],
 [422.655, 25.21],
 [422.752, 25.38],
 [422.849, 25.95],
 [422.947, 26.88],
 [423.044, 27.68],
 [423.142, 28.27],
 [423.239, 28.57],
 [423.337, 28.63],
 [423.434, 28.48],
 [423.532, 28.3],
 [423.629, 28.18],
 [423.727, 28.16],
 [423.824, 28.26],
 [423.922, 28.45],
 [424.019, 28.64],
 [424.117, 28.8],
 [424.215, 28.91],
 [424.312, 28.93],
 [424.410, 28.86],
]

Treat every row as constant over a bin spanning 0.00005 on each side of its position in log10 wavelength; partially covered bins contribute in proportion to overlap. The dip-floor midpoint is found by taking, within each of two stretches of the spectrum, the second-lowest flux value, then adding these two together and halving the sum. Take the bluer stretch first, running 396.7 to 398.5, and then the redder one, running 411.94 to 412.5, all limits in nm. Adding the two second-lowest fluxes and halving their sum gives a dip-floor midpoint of 20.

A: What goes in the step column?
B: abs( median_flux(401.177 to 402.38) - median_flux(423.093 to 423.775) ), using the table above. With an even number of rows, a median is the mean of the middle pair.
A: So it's 2.0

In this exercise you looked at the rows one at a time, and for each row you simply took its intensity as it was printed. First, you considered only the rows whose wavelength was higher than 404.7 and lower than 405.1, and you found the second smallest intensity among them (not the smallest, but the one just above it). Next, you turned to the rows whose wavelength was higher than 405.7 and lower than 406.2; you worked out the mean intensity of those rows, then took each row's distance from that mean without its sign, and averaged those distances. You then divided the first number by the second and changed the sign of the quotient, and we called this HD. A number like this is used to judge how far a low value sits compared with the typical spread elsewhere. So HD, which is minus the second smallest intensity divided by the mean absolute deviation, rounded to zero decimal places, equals -71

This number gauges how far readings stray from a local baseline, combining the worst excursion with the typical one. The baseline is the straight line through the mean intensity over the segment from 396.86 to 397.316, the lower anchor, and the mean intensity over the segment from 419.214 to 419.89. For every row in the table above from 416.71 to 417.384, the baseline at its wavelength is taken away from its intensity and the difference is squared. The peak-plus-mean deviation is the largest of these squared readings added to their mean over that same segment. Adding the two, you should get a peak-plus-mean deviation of 33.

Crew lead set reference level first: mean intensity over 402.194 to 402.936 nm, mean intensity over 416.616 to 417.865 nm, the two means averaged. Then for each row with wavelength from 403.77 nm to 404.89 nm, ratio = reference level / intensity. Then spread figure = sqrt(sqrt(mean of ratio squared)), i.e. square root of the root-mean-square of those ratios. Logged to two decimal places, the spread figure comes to 1.02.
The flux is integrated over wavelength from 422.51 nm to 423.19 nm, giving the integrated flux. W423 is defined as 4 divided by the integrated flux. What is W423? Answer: 0.22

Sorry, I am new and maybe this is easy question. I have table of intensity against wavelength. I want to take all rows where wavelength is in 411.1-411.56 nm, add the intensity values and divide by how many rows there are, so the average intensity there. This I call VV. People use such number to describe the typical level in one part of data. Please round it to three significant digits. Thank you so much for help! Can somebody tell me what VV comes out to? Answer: 30.1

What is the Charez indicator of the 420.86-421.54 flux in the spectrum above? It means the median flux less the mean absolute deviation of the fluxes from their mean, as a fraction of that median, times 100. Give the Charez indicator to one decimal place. 97.7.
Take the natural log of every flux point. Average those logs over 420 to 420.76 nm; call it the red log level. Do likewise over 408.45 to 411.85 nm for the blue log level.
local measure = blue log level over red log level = 0.99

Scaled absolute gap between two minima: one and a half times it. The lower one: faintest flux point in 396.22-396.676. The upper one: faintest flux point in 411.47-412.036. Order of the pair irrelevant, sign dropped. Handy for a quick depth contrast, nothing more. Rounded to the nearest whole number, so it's 30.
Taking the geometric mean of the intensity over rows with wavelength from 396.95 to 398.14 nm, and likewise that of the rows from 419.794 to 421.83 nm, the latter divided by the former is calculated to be 1.56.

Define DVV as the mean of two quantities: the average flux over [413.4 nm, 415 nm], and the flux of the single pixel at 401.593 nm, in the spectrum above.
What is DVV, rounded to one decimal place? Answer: 30.0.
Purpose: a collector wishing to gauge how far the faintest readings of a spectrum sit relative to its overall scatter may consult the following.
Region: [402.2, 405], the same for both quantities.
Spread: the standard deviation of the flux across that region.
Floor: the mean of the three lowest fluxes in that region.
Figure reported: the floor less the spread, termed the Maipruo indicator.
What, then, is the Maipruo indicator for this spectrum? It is 26.2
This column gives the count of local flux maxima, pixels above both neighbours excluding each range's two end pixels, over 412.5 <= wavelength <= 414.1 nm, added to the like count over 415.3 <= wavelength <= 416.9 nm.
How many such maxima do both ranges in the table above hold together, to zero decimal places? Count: 2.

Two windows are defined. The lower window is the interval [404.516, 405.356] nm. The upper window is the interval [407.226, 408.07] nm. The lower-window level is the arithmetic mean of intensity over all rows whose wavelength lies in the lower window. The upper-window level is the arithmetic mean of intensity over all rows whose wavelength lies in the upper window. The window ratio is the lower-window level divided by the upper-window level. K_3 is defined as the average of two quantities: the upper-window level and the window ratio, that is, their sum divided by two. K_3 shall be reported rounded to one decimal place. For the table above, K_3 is 14.5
